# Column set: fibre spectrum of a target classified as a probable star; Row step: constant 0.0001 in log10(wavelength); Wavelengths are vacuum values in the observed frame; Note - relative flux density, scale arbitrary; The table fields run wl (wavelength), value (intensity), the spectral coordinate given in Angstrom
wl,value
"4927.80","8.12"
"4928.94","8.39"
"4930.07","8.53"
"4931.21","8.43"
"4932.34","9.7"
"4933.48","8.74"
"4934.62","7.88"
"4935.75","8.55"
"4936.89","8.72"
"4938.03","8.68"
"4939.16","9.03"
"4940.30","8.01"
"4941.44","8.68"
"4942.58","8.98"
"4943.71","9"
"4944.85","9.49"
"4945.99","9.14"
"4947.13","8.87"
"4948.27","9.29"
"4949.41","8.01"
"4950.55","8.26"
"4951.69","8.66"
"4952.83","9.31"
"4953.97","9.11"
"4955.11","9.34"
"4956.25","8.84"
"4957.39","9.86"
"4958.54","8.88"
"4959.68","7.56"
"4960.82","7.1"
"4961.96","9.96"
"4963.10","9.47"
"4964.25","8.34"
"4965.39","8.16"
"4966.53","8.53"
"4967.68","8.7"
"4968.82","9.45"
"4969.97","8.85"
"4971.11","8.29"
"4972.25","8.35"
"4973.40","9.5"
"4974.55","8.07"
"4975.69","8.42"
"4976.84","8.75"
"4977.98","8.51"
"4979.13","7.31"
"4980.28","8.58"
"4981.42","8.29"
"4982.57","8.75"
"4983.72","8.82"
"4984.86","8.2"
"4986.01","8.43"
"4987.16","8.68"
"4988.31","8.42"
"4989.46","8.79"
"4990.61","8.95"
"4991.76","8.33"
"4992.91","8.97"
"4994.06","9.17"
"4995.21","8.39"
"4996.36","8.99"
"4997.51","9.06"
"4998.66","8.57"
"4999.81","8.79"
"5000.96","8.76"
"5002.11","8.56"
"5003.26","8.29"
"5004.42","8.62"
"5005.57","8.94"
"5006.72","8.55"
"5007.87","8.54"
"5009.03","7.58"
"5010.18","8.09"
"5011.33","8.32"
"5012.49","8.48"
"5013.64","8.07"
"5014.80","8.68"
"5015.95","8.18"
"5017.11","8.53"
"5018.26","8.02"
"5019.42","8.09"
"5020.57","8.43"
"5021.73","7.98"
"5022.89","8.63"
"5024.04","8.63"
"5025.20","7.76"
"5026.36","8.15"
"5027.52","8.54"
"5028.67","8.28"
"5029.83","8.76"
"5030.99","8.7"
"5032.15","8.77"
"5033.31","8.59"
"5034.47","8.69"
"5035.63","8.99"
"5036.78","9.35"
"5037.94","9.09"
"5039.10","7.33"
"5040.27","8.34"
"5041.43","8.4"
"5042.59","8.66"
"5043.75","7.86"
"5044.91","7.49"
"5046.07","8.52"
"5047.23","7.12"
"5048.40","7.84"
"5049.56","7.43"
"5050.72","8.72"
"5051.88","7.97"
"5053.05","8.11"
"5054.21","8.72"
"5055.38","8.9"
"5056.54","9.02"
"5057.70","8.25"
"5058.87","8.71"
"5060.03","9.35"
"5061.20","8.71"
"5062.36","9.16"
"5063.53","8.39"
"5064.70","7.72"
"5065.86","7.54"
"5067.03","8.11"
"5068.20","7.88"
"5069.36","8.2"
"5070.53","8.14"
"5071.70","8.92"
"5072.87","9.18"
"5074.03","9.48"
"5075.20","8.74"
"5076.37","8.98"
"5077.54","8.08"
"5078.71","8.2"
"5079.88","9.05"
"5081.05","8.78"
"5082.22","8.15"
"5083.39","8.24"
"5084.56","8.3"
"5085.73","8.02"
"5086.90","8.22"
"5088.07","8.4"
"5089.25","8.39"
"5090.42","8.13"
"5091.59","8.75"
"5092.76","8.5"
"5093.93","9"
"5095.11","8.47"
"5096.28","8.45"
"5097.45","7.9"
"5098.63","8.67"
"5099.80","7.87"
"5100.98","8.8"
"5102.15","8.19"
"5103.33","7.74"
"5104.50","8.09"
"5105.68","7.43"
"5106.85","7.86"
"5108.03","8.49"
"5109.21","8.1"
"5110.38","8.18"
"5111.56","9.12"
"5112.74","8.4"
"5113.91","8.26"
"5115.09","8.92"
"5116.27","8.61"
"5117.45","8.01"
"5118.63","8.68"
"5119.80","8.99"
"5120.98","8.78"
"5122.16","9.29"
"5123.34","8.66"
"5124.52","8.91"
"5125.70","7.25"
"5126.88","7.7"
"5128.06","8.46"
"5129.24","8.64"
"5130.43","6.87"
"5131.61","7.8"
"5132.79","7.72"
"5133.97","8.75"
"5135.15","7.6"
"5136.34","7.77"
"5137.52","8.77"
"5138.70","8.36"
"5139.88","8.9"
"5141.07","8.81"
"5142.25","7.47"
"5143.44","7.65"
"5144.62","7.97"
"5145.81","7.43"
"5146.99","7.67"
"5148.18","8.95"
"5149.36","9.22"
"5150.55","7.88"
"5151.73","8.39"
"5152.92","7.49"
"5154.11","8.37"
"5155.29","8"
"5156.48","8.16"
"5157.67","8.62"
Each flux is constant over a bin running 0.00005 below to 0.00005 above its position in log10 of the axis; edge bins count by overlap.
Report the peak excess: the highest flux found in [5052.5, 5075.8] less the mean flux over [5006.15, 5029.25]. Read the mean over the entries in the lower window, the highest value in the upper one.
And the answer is 1.2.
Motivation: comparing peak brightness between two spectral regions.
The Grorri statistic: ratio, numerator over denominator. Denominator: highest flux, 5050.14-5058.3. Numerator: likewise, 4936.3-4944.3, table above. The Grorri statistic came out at 1.00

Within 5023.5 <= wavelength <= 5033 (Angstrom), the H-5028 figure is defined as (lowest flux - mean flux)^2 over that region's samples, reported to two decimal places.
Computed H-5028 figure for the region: 0.47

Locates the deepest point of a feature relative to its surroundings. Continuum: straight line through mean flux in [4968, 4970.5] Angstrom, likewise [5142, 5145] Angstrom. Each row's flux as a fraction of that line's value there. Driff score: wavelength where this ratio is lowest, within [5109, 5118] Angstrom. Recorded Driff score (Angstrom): 5117.45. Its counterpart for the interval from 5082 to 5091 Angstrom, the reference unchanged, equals 5085.73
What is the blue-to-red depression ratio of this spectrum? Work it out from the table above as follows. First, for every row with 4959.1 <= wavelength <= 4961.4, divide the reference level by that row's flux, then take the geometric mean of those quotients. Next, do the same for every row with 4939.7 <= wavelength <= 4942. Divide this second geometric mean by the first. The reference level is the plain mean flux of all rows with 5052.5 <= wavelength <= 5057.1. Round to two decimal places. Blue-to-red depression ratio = 0.88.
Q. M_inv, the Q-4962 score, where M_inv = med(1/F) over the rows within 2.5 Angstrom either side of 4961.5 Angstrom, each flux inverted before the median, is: 0.1189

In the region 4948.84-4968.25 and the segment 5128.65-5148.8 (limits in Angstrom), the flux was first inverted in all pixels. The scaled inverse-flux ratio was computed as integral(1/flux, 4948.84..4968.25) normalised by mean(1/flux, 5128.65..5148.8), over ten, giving 1.801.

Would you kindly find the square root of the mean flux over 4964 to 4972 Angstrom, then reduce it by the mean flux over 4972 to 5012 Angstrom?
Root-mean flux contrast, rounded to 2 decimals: -5.62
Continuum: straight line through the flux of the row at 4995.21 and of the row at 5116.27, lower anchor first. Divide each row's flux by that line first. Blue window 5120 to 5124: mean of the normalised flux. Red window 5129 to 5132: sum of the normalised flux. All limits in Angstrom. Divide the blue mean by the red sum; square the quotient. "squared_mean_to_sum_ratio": 0.147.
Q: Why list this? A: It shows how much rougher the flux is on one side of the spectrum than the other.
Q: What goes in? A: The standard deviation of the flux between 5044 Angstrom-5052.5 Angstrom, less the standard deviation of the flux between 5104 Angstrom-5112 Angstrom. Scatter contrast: 0.06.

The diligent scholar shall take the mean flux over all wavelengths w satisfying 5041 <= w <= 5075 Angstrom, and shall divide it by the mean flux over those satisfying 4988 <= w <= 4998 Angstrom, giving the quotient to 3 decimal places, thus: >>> 0.952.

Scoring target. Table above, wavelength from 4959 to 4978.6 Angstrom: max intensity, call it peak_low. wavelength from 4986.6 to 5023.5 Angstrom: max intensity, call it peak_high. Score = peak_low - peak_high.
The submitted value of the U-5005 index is 0.8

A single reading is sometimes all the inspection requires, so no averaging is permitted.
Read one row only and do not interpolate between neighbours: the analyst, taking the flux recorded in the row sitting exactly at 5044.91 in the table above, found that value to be 7.49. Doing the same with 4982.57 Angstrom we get 8.75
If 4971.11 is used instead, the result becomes 8.29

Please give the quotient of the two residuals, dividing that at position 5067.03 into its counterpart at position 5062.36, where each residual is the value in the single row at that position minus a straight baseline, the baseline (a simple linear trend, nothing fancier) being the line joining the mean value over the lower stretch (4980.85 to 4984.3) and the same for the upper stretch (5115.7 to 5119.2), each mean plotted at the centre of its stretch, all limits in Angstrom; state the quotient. -1.7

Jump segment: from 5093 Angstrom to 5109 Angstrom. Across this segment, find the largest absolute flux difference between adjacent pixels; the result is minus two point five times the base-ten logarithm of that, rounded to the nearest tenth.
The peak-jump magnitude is 0.1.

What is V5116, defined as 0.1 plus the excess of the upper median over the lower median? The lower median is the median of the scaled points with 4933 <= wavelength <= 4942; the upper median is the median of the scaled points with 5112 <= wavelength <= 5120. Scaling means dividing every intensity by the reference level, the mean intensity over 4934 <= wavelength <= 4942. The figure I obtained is 0.092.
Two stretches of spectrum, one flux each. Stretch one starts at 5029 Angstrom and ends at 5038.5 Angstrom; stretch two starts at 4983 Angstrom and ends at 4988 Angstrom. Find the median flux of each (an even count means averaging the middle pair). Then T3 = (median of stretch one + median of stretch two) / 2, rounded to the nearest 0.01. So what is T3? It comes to 8.66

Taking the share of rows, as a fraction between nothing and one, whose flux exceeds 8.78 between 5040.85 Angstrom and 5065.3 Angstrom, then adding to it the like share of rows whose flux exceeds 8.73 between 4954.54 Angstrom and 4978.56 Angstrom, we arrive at 0.7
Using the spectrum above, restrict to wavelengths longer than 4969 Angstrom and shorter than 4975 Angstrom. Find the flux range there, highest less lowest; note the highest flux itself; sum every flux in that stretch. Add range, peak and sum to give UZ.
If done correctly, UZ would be 54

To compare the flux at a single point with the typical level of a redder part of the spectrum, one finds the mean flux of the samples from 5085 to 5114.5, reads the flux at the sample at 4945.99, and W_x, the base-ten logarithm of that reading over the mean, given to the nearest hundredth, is 0.04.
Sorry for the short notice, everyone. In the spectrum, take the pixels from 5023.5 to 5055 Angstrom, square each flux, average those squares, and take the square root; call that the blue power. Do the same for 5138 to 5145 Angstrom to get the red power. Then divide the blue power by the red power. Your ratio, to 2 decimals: 1.02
